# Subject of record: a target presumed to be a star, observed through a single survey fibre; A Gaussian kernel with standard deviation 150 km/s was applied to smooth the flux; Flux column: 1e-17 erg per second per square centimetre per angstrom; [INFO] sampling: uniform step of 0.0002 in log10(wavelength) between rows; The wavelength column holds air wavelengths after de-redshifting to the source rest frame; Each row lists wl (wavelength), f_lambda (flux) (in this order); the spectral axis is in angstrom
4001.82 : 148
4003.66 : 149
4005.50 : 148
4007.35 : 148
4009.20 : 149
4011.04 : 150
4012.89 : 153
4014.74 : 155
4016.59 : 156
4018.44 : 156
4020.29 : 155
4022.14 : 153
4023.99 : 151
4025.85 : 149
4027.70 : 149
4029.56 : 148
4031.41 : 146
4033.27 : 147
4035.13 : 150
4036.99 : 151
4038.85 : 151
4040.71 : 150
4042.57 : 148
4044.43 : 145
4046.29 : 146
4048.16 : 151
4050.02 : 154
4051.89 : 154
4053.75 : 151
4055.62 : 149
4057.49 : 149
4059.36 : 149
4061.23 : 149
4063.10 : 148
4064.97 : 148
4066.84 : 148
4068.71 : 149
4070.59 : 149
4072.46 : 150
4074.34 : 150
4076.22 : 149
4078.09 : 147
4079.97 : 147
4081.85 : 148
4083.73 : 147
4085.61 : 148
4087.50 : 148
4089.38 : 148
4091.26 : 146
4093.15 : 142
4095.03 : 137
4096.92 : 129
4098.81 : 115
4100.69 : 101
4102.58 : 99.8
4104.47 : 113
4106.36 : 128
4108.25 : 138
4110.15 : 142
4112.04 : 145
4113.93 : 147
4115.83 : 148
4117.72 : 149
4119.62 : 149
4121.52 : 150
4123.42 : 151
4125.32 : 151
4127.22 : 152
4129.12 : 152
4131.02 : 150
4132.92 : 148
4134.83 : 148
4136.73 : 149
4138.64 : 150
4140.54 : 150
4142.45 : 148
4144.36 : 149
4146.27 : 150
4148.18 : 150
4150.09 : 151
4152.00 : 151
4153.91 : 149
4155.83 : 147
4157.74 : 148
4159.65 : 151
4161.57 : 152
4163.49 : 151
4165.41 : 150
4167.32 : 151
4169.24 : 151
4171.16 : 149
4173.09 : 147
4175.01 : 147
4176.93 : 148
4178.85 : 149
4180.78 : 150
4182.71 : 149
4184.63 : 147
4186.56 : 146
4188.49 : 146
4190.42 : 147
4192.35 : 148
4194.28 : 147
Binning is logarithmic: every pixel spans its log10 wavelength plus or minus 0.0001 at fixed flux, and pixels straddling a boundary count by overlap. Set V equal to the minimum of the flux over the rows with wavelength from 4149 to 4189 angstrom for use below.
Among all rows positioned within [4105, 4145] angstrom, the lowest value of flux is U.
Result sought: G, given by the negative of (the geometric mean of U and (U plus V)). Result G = -187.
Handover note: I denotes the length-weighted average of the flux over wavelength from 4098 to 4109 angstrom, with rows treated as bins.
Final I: 116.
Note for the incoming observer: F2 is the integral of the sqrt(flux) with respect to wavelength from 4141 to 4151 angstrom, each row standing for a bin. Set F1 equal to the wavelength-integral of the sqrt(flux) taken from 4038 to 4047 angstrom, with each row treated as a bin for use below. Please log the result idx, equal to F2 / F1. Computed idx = 1.12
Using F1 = 110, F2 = 122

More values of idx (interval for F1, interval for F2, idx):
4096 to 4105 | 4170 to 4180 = 1.28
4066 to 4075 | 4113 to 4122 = 1.00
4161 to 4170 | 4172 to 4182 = 1.10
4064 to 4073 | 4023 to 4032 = 1.00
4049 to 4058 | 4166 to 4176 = 1.10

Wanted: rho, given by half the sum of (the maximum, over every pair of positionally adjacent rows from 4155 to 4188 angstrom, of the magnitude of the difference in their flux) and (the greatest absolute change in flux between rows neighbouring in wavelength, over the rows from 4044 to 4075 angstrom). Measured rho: 4.0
